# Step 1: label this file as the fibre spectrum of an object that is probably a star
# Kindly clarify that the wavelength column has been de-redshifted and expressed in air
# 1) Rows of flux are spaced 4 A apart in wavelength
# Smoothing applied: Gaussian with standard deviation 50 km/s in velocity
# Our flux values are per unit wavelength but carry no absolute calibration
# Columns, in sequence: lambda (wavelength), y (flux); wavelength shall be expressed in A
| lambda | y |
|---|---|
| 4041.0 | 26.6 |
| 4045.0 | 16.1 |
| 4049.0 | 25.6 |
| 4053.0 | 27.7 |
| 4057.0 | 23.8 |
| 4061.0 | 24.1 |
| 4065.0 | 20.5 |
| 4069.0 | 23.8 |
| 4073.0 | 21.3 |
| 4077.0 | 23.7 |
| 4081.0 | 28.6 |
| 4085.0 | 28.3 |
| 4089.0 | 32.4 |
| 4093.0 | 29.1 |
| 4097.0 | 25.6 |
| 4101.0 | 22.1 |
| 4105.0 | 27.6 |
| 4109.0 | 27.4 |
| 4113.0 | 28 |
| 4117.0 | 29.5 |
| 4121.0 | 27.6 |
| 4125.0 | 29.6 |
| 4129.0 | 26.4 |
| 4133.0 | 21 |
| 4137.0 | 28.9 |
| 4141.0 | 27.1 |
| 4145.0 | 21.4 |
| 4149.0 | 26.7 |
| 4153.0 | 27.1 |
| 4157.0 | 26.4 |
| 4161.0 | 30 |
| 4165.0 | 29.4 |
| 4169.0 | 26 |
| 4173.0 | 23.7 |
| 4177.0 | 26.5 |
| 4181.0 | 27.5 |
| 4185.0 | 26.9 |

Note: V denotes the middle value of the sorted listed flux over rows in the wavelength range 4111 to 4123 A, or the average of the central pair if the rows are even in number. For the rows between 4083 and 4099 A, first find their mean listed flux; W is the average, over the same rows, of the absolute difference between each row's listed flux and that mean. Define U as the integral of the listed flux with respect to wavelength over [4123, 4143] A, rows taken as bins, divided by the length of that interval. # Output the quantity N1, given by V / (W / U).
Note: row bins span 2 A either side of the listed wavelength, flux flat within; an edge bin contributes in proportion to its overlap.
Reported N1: 392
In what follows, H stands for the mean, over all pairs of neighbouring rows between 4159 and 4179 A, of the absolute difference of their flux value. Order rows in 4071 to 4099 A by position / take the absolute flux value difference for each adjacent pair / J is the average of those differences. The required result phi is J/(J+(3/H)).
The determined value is 0.70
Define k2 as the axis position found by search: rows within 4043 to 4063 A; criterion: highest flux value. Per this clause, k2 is 4053.0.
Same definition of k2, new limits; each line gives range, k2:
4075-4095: 4089.0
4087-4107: 4089.0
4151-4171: 4161.0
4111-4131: 4125.0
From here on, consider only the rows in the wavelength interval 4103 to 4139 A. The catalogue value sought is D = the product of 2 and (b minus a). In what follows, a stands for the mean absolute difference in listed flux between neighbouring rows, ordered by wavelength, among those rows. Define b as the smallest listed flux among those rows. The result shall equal 36.3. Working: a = 2.84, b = 21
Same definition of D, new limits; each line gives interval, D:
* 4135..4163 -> 37.0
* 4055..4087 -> 36.1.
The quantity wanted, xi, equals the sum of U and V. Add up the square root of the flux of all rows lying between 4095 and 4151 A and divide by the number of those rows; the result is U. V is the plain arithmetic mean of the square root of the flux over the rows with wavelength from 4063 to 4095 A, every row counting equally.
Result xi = 10.21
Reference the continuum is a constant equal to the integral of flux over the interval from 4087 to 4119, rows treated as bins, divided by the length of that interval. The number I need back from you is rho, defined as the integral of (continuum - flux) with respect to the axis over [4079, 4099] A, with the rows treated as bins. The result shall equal -22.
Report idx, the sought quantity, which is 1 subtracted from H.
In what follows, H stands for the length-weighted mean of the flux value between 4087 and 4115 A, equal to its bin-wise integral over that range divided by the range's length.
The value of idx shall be 26.5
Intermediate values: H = 27.5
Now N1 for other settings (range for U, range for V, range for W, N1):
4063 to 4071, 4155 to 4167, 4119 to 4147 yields 237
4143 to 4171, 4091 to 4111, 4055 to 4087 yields 350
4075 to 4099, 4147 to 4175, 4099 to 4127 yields 493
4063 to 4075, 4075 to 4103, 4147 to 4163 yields 505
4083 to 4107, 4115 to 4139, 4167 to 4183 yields 699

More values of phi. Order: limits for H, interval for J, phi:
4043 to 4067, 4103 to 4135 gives 0.73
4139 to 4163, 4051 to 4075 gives 0.74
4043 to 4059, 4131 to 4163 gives 0.86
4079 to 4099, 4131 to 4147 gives 0.83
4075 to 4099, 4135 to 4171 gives 0.74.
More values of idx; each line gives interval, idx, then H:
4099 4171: 25.8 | 26.8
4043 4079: 22.0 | 23.0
